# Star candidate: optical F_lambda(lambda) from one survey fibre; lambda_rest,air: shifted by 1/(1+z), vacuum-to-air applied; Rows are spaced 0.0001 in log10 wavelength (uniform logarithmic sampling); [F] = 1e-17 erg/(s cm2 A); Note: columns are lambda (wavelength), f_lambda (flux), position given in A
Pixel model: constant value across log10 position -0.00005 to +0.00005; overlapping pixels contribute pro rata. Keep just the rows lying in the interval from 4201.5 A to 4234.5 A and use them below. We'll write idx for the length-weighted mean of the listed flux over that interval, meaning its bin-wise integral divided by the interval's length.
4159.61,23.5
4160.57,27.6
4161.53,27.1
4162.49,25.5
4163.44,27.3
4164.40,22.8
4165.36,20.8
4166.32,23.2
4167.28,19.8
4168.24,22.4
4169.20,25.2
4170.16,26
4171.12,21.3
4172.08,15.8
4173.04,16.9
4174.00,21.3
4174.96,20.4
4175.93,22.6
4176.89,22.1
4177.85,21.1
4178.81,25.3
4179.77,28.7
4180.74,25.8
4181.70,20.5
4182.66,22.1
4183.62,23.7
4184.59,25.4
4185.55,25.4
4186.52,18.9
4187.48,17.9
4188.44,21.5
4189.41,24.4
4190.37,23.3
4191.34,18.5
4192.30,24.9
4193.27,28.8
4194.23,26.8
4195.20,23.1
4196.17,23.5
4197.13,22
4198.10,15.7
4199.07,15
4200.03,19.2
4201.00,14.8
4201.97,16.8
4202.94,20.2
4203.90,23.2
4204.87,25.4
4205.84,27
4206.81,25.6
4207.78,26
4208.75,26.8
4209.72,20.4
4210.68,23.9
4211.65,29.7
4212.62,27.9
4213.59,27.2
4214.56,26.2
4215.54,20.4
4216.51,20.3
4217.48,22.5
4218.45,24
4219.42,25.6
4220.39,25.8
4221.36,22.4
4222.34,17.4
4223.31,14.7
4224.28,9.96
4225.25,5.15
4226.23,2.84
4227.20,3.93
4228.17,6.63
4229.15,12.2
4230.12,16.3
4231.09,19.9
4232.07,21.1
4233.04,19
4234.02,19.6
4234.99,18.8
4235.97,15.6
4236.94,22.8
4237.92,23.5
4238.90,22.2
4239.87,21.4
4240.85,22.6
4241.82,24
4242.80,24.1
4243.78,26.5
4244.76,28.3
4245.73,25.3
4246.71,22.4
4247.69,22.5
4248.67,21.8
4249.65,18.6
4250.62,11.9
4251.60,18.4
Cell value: 20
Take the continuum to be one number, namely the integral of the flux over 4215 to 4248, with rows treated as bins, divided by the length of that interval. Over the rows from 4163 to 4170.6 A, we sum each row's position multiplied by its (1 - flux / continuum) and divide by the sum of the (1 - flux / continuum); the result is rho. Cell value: 4166.9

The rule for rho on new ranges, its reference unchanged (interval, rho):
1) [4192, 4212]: 4203.2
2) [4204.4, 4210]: 4207.0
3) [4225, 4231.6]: 4227.0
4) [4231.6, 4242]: 4239.3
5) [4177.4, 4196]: 4186.6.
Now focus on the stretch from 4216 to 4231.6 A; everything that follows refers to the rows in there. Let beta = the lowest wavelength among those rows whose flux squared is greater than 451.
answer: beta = 4217.48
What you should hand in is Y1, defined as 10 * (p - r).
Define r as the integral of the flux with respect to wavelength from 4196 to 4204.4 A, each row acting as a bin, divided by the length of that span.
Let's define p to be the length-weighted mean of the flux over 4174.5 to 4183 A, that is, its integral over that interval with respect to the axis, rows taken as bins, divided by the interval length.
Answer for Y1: 44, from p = 23.2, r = 19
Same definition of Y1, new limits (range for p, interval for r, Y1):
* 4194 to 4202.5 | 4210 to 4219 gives -52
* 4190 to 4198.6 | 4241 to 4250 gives -8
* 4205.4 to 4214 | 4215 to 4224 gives 49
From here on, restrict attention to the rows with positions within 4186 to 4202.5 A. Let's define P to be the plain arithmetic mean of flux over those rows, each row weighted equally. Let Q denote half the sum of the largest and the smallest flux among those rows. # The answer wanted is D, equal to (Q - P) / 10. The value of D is 0.09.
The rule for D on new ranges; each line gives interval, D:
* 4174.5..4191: 0.04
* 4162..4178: -0.05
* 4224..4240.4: -0.22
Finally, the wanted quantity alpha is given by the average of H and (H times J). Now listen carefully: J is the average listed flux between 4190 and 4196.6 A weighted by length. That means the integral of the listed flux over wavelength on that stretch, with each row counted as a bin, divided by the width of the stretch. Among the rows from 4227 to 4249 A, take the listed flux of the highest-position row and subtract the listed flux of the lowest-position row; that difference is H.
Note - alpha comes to 224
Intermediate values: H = 18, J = 24.1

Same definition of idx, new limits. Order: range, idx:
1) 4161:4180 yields 23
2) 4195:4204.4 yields 19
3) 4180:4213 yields 23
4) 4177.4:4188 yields 23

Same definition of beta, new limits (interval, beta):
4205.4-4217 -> 4205.84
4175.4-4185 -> 4175.93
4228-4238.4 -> 4236.94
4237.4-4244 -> 4237.92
